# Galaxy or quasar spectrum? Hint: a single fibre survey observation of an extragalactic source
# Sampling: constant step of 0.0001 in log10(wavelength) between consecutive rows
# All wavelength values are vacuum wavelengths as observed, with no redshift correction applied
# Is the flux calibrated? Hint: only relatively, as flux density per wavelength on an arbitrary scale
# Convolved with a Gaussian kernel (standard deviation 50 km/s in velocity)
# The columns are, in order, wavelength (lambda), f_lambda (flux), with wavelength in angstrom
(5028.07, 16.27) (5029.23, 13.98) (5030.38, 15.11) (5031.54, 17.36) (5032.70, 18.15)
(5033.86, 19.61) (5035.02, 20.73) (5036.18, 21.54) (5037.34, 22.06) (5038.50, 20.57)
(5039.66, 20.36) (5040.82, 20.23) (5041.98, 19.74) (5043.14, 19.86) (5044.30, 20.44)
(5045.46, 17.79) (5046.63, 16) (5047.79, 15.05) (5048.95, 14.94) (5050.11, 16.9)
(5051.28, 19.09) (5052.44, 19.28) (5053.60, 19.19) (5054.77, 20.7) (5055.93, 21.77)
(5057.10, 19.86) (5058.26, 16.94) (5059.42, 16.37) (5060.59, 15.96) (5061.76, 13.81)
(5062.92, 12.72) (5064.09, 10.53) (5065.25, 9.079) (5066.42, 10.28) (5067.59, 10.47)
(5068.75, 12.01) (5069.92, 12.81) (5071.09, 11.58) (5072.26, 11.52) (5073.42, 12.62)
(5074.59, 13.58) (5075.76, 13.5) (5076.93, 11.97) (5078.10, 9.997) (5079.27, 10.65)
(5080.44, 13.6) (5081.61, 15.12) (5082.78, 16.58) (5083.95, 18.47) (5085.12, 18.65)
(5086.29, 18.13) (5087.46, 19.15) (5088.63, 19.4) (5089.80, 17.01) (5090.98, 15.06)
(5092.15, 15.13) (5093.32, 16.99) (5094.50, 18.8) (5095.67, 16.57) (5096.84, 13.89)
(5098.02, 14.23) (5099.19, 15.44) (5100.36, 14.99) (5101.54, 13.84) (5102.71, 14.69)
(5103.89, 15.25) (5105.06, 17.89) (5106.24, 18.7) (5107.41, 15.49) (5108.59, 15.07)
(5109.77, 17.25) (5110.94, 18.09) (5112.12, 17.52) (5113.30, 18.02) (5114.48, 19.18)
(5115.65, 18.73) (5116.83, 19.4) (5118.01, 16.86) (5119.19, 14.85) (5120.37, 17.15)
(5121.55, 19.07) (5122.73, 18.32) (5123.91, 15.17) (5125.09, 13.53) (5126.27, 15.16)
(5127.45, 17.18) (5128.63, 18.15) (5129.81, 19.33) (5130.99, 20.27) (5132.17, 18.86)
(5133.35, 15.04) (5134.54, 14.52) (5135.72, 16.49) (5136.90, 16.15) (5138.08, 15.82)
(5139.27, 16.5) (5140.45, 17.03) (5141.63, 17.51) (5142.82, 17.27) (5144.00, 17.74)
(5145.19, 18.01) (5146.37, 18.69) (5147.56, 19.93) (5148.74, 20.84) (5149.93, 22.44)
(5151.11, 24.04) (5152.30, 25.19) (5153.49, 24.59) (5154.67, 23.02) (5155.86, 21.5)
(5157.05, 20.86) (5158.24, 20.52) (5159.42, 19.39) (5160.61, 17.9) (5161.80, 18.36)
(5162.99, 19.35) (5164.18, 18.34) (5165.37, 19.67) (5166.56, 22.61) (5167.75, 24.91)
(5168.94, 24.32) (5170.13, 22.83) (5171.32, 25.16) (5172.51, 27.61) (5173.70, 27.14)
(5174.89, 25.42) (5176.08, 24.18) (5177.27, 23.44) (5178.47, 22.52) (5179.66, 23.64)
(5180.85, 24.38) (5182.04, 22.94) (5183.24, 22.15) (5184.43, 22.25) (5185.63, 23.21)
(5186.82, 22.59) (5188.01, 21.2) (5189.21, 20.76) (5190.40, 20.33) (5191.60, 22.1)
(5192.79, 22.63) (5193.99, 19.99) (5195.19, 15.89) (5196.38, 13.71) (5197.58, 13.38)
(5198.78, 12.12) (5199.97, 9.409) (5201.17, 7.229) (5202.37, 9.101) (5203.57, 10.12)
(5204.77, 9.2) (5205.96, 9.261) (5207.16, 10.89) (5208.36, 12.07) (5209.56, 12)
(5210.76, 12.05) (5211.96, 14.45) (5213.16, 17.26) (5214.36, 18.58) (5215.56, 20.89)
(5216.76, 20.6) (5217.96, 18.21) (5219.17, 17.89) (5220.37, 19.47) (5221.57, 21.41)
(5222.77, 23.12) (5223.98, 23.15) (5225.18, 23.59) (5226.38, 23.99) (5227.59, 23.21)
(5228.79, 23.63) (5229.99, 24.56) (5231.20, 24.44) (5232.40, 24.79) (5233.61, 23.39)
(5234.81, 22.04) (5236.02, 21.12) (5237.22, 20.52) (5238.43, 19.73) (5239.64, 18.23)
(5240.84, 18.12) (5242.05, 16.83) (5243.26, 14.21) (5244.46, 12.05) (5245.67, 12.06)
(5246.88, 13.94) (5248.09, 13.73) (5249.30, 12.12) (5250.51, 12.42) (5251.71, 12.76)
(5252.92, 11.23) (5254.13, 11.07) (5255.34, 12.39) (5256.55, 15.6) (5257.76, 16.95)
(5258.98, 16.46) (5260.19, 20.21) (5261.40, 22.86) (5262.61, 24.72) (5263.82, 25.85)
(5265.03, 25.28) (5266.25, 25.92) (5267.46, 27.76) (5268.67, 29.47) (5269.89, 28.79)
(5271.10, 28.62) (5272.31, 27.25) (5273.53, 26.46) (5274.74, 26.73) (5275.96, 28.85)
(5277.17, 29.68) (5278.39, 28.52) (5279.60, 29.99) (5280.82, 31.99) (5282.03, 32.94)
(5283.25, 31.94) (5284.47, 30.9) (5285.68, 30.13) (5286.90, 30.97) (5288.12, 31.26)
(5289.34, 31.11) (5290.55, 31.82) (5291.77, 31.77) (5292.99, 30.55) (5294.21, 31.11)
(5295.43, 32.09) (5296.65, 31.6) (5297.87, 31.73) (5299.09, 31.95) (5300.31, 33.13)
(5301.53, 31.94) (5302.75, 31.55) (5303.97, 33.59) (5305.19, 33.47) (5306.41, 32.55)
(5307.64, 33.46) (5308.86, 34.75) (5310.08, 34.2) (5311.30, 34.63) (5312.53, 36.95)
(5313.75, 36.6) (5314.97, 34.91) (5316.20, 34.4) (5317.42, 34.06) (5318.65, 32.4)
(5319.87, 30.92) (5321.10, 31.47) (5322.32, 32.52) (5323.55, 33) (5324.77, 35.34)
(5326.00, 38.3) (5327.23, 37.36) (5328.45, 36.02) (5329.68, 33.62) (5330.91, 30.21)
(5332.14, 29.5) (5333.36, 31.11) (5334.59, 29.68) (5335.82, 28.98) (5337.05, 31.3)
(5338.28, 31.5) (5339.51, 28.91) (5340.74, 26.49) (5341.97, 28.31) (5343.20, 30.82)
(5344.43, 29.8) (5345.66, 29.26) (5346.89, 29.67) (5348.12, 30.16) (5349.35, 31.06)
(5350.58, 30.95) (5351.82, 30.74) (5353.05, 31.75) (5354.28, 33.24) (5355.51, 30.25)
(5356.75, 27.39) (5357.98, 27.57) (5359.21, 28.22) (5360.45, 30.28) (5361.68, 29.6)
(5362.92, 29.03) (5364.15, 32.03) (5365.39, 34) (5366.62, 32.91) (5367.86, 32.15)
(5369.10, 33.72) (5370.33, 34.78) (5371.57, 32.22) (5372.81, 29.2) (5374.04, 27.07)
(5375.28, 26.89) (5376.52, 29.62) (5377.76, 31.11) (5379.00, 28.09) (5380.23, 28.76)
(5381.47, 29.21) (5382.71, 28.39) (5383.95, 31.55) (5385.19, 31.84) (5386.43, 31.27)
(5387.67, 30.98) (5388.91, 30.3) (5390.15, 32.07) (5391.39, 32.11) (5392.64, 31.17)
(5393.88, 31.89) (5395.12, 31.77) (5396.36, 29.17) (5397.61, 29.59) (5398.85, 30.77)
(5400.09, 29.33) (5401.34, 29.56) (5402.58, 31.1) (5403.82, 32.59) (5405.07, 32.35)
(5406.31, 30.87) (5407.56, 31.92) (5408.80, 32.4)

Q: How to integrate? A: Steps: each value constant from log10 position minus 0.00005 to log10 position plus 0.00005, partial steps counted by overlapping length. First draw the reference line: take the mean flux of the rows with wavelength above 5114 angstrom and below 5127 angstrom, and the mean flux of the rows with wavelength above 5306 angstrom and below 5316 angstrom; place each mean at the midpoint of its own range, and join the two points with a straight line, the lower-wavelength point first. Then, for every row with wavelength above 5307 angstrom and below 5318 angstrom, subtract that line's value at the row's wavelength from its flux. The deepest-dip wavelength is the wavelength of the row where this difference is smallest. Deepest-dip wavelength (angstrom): 5317.42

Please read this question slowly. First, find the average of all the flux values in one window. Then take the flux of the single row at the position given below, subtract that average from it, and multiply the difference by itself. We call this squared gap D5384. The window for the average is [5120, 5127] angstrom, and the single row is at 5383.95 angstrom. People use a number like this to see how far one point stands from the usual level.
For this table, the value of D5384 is 230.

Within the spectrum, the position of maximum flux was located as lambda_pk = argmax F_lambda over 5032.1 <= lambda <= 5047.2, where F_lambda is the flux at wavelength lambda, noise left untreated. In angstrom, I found 5037.34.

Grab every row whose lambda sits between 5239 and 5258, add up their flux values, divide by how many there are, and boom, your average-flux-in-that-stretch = 14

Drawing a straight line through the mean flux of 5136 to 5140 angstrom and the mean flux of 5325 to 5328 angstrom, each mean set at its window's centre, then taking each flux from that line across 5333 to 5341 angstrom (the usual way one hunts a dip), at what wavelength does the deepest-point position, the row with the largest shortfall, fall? 5340.74 angstrom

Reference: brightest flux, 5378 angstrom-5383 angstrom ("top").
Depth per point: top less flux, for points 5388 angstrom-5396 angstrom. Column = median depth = -2.6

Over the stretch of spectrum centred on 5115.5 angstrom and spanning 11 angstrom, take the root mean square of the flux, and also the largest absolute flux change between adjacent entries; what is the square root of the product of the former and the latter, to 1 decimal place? 6.7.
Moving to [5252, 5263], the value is 8.1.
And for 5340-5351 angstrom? 8.6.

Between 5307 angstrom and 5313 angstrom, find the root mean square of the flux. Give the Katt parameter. 35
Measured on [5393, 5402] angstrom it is 30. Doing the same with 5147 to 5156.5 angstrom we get 23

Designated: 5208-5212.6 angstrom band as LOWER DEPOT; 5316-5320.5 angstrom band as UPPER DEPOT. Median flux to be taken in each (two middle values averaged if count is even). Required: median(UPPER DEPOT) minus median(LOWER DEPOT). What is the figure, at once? 21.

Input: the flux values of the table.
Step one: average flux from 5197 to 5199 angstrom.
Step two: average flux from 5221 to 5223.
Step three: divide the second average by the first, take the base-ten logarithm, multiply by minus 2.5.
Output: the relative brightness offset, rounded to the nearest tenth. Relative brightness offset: -0.6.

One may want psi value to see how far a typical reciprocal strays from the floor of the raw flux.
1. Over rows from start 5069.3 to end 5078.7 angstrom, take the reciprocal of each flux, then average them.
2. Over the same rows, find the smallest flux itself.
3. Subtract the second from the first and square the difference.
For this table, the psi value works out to 98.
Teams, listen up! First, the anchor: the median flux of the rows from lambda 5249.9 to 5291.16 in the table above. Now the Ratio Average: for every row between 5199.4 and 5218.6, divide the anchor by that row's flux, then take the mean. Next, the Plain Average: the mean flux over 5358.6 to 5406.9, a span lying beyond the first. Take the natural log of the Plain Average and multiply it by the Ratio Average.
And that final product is 7.9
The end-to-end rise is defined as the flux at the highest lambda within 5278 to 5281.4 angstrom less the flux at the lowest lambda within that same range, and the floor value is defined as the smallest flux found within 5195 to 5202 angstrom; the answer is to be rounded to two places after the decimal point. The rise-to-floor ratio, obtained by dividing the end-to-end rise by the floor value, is 0.48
